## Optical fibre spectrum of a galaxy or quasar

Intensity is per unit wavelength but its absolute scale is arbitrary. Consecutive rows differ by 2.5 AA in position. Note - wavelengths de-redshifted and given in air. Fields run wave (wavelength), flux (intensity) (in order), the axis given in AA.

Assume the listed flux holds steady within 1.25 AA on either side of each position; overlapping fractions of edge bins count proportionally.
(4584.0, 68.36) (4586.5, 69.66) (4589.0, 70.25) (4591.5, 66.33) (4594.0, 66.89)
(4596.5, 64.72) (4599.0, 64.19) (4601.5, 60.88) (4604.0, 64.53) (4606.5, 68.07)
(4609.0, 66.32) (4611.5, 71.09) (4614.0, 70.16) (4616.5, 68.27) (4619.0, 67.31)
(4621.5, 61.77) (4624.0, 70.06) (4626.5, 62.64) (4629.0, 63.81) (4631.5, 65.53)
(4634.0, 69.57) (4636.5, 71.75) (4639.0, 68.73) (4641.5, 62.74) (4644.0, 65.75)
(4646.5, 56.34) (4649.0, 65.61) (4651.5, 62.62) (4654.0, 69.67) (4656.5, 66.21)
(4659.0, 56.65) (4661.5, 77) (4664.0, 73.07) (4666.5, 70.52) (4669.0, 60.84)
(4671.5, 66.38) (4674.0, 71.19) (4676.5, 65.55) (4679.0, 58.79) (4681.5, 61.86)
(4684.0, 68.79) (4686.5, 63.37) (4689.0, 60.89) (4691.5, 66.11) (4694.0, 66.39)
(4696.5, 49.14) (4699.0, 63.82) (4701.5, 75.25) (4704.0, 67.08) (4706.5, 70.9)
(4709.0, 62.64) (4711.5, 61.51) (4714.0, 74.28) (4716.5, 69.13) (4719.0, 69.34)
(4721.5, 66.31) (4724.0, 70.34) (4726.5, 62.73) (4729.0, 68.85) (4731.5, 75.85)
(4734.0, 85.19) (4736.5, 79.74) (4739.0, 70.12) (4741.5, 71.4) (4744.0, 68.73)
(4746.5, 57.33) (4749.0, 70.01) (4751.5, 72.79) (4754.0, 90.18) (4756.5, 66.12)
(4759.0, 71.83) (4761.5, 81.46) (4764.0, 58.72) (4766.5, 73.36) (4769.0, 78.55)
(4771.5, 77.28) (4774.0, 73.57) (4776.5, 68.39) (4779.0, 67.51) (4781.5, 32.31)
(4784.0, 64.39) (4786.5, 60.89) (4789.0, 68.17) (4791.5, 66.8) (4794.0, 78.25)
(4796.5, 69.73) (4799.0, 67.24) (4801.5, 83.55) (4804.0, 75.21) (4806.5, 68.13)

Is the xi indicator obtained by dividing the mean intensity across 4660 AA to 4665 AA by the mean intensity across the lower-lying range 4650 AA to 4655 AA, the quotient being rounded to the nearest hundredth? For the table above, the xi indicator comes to 1.13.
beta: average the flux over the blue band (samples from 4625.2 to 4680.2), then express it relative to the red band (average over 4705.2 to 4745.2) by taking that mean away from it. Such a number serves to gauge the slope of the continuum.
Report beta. -4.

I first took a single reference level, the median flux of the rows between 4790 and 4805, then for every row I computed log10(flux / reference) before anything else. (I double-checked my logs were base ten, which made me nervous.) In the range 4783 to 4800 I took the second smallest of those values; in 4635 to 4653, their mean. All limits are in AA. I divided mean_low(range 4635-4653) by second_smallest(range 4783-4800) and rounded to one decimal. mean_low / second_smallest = 1.0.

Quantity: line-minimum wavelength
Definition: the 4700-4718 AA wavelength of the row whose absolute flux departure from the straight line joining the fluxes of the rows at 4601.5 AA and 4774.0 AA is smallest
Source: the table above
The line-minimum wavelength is 4716.5 AA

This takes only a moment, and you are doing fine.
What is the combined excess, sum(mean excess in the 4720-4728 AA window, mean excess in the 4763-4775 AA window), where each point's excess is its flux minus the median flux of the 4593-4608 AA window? 10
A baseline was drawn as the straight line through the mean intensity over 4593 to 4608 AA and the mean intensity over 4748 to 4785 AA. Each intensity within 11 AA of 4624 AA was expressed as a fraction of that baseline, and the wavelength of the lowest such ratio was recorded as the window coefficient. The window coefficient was 4621.5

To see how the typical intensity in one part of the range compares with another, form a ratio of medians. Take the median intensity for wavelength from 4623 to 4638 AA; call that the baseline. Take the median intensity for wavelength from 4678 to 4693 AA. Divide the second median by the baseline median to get 0.93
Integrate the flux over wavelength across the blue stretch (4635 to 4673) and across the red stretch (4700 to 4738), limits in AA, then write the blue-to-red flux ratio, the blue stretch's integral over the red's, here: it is 0.94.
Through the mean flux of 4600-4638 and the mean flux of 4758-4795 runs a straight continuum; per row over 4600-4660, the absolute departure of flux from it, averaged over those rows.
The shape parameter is 3.4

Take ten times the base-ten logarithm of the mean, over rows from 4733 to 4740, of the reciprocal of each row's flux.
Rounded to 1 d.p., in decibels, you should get -18.9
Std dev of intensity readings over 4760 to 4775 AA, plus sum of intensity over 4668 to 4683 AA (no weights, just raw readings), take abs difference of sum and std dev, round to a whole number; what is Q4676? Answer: 377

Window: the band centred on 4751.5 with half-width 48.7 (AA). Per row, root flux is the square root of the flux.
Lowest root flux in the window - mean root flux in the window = -2.6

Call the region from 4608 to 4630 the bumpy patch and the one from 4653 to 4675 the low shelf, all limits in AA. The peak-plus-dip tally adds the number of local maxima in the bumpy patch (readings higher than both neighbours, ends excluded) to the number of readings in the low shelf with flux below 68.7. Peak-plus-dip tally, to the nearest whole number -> 6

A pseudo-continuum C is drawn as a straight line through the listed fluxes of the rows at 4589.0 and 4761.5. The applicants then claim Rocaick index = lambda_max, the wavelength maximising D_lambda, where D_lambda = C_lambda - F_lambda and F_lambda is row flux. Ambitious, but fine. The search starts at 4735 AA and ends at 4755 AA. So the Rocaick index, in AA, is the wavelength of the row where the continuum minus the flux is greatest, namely 4746.5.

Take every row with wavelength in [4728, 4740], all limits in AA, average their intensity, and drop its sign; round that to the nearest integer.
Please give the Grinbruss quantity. 76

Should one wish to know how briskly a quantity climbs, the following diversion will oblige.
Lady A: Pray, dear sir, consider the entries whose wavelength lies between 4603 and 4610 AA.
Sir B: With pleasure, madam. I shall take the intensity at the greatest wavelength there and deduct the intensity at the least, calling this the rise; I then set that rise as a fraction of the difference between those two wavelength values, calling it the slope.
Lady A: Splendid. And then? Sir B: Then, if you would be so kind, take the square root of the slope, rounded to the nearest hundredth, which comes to 0.60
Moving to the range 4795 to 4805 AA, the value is 0.85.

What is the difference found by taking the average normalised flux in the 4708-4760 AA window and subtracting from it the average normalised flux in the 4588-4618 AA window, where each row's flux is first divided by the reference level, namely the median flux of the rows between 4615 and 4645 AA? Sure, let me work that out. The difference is 0.06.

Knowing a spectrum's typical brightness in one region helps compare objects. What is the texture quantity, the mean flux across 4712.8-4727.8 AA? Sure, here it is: 68.7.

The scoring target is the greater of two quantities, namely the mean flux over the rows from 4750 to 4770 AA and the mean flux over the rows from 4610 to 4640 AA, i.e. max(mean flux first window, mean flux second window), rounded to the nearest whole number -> 74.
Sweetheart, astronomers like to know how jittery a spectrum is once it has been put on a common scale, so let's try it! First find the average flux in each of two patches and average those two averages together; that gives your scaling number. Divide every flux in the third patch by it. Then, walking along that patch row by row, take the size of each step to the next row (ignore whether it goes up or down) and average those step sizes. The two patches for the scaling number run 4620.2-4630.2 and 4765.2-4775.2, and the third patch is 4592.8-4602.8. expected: 0.029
